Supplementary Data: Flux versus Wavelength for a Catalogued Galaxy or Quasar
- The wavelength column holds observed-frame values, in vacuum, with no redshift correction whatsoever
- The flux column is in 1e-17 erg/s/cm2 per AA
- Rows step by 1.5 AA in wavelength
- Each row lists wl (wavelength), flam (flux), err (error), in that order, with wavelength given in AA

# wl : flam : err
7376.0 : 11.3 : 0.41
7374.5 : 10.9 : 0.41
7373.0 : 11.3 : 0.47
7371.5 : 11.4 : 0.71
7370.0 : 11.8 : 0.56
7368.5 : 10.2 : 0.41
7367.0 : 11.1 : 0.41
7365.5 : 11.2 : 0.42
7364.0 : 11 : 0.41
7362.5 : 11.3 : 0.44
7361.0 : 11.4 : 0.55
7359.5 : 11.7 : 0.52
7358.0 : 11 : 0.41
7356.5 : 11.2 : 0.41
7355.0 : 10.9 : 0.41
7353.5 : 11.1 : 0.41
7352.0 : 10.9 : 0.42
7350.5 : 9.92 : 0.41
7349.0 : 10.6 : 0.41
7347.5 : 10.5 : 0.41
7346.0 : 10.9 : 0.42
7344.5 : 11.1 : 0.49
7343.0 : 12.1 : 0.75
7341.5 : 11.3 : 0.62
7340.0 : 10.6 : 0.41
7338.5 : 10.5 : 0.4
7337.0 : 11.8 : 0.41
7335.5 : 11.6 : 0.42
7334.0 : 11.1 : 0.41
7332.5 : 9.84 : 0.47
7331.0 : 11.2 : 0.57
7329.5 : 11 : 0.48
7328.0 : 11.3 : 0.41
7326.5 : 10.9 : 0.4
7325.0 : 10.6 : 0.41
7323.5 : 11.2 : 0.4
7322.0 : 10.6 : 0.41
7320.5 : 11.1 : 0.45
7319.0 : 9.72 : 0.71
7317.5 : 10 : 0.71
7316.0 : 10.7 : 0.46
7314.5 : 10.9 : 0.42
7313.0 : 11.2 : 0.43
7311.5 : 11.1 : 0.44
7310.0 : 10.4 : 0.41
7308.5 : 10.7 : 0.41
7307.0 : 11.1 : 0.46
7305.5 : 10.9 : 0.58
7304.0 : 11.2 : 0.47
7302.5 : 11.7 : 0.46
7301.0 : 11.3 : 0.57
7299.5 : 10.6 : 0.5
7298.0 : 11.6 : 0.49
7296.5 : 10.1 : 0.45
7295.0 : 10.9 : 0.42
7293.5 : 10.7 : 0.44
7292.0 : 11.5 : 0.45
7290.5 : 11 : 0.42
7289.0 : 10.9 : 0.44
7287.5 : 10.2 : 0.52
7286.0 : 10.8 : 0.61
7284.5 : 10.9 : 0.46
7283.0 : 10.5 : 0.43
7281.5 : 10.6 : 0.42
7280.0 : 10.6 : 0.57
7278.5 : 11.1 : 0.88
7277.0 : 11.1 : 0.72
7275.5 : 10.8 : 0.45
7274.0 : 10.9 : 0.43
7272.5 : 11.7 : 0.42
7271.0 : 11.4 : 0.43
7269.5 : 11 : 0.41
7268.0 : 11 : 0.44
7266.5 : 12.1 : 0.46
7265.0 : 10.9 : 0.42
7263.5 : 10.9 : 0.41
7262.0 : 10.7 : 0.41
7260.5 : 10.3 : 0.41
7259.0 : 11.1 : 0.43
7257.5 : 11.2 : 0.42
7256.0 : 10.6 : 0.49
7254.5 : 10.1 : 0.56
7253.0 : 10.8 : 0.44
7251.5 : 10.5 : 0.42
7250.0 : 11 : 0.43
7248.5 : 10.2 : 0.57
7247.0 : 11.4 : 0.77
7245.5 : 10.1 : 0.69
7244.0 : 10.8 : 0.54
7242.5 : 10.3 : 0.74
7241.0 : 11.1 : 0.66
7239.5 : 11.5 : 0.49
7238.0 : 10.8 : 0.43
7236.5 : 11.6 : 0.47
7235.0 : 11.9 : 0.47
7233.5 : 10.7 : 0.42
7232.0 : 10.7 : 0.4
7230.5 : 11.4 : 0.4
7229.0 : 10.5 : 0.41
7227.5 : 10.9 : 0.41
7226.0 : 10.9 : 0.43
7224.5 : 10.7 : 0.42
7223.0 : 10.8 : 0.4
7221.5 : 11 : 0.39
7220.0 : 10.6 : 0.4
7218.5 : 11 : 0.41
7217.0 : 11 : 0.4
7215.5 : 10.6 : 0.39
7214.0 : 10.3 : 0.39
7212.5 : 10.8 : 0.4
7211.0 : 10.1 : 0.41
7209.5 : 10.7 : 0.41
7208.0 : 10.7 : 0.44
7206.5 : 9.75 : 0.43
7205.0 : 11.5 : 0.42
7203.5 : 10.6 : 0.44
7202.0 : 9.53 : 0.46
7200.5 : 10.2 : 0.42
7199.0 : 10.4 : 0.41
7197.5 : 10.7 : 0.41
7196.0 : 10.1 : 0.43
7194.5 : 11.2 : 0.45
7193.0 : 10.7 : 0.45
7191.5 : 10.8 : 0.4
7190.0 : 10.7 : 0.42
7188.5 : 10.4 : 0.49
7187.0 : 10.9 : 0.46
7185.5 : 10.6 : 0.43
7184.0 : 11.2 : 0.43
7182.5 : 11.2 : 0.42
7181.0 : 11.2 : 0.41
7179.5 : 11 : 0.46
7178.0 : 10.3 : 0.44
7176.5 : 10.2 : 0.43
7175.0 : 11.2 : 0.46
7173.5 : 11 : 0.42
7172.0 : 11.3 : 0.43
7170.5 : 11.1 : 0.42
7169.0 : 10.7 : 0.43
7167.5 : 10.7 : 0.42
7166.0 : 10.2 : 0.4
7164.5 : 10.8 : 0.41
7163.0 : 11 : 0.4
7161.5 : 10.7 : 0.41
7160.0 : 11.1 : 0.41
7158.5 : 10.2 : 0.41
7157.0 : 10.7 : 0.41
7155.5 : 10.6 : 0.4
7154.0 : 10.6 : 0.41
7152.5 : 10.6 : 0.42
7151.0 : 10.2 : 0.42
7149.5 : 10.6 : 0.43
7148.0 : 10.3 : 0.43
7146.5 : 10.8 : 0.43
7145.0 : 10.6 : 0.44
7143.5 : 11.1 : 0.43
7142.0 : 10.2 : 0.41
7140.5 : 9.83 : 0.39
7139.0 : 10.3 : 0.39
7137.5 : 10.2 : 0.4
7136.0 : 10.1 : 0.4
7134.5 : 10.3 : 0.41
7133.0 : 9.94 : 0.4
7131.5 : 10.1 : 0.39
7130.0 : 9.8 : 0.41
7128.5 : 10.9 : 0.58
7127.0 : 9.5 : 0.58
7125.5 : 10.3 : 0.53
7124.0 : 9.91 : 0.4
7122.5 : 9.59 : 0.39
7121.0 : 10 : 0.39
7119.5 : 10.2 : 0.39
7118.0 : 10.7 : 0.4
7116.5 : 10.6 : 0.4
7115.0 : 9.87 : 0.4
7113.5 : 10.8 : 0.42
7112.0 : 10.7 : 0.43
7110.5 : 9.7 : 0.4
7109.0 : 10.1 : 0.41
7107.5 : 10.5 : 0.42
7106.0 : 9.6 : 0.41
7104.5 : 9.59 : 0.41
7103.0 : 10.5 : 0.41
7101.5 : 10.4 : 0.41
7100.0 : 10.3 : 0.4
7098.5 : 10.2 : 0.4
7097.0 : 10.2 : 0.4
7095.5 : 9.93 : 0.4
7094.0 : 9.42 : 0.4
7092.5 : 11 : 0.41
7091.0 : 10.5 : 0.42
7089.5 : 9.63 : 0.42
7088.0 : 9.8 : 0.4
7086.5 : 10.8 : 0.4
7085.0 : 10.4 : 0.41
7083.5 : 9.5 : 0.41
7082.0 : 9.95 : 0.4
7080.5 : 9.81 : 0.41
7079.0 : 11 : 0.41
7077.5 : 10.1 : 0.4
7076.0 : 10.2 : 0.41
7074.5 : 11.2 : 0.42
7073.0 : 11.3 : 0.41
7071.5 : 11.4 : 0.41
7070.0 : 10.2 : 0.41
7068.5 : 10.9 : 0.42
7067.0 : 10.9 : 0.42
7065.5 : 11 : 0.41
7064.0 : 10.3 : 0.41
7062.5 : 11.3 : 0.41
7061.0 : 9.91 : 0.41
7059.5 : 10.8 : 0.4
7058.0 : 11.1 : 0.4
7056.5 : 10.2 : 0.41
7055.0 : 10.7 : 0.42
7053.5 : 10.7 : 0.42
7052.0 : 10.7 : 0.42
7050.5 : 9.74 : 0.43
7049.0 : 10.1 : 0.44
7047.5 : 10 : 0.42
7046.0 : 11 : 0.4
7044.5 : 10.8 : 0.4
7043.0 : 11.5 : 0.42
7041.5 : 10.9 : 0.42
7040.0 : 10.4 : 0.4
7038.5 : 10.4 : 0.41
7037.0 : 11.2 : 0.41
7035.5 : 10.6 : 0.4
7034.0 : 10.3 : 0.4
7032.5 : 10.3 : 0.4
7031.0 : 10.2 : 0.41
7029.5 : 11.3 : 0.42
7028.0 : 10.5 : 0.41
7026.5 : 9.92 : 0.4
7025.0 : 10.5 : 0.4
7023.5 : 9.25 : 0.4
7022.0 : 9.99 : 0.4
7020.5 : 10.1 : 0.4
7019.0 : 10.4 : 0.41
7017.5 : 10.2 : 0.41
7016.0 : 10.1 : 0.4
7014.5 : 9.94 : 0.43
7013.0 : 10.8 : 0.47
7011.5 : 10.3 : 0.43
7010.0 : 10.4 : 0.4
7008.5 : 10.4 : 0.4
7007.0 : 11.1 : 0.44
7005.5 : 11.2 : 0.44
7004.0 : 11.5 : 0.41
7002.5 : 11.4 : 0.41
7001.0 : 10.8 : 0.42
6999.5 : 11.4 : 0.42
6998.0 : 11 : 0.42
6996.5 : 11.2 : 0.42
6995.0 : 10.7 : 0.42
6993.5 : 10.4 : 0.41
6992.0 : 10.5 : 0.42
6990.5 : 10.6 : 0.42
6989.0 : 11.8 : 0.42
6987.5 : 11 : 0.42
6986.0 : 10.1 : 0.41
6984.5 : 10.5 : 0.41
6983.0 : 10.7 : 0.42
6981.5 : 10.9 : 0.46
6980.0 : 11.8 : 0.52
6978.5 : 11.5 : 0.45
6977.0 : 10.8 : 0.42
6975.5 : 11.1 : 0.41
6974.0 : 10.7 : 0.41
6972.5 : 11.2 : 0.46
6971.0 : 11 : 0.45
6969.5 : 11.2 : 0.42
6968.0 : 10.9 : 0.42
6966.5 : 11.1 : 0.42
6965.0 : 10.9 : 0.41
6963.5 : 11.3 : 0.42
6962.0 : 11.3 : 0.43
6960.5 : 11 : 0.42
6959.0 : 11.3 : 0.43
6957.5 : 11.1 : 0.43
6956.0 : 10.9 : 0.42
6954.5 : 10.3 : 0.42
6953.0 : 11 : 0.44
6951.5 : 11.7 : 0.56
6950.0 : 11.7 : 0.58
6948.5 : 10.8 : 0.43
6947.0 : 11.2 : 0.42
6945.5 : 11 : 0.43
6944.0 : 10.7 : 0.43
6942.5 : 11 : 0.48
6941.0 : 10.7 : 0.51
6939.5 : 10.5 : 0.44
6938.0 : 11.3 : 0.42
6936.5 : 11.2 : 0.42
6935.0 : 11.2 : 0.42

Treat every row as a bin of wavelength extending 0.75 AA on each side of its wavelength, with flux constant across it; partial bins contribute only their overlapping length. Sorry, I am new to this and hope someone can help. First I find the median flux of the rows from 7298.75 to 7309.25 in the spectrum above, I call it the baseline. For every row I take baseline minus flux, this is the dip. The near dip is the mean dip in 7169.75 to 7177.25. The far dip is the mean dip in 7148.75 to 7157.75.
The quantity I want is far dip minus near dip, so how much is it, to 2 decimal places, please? 0.41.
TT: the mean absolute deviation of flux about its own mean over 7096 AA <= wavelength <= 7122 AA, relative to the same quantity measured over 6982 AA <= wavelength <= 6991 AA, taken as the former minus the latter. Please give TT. -0.10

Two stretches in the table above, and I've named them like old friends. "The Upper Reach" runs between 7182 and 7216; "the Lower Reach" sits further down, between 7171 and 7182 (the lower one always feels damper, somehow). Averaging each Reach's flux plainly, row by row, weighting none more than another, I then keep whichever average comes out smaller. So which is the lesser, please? 10.6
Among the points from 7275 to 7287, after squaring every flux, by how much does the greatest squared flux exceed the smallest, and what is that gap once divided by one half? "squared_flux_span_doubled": 26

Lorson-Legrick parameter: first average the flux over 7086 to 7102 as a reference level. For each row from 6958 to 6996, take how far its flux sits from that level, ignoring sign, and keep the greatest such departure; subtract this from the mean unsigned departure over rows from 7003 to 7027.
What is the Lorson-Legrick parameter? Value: -1.2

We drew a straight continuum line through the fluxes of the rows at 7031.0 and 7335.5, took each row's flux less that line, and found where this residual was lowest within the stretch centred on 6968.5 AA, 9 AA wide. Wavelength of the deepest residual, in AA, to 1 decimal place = 6968.0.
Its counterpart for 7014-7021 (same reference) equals 7014.5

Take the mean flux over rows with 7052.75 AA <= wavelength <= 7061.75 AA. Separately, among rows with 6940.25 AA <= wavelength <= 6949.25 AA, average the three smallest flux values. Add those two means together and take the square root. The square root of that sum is 4.62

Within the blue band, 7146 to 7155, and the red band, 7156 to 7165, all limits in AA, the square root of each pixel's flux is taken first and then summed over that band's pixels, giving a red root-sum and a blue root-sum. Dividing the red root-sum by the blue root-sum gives 1.01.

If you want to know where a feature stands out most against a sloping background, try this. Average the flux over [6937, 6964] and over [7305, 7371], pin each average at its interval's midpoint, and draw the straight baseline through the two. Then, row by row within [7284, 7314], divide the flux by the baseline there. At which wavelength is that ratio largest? 7302.5 AA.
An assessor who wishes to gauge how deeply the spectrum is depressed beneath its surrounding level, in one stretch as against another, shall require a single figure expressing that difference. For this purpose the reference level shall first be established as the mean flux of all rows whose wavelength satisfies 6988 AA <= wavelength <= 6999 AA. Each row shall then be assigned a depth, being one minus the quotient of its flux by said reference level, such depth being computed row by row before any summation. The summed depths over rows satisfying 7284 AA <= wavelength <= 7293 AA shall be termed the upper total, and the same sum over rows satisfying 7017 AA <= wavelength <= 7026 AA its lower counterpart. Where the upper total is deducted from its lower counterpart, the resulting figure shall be 0.45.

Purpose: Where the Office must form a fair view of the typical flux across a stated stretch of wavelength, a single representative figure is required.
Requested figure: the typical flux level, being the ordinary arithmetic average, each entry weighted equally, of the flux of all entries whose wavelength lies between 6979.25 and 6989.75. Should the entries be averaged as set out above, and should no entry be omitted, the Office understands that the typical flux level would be 11.0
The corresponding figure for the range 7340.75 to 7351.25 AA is 10.9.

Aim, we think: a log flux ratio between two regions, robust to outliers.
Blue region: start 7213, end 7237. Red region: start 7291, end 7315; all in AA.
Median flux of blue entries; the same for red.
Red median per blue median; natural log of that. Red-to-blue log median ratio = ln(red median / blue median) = 0.014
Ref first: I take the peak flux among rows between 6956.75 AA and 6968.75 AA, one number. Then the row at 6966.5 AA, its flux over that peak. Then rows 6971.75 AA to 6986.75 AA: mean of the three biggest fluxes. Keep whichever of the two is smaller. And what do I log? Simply 0.982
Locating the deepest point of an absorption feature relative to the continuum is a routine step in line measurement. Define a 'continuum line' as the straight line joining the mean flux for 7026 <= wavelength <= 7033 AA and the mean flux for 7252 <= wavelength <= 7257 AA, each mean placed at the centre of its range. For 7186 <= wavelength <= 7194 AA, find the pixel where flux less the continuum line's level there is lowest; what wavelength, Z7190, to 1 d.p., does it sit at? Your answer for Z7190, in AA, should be 7188.5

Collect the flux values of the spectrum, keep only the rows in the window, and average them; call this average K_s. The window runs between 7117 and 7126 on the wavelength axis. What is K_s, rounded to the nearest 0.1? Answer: 10.1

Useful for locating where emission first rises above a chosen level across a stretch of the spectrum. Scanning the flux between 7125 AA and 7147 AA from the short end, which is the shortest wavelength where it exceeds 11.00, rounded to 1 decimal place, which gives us 7143.5 AA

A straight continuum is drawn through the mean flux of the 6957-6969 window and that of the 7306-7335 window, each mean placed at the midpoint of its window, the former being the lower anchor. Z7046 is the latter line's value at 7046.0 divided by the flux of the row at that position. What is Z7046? 1.00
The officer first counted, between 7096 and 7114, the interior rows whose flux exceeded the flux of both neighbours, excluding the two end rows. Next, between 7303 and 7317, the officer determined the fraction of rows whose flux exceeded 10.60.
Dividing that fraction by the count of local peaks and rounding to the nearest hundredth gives 0.44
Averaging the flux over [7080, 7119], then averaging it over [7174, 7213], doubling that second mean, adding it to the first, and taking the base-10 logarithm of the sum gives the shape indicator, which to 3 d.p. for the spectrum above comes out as 1.498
